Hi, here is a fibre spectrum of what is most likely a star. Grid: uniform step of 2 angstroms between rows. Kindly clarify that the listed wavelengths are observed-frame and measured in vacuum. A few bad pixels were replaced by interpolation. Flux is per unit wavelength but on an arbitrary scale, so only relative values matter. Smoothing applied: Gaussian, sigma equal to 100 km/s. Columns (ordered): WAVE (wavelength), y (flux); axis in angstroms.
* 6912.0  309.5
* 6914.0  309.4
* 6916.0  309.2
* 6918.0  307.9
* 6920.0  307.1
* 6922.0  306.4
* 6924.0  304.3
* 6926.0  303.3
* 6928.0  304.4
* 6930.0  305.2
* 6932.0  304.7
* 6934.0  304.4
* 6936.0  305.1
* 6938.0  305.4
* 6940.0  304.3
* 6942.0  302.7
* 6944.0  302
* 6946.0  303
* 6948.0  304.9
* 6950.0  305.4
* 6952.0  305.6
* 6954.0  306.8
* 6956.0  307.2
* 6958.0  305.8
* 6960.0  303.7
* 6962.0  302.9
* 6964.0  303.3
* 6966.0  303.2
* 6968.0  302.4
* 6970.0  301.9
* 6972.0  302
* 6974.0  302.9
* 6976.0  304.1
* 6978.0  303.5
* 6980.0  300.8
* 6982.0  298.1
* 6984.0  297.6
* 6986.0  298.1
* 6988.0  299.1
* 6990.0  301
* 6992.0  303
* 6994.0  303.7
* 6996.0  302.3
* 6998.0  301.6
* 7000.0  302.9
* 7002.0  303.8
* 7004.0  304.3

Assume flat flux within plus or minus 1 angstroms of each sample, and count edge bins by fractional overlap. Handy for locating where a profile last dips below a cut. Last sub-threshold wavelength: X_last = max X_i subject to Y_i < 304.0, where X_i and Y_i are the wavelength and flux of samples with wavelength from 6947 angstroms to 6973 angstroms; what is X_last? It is 6972.0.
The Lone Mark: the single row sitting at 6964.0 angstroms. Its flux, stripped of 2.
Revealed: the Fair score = 301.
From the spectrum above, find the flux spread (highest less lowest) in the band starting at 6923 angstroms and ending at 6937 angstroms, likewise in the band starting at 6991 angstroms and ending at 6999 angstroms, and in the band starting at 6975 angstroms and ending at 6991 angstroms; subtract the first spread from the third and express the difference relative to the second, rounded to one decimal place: 2.2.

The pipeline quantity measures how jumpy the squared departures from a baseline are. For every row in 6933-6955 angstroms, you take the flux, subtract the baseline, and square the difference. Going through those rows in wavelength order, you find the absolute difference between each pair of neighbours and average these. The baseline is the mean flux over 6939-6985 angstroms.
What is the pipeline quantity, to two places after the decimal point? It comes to 2.32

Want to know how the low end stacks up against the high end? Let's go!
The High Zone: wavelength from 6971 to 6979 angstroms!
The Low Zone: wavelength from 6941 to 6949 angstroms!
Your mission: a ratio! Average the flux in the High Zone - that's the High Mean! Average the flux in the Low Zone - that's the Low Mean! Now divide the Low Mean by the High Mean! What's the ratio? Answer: 1.00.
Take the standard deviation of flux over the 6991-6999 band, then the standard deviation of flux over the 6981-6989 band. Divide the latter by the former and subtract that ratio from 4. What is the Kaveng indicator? 3.30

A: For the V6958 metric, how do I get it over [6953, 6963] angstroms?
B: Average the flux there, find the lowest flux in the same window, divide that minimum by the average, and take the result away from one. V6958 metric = 0.0078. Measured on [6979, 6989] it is 0.0038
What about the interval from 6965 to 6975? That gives 0.0019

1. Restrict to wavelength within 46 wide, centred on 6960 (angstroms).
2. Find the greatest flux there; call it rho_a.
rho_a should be 307.2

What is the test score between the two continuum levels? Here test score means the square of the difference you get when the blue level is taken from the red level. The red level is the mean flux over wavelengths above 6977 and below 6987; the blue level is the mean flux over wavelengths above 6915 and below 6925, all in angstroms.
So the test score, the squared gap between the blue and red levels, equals 54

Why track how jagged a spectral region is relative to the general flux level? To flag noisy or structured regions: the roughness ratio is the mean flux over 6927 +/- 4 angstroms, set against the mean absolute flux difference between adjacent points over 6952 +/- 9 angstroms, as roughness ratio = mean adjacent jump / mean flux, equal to 0.0036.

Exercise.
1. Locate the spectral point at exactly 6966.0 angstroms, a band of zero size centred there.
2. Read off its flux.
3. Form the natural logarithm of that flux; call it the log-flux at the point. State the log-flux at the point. 5.71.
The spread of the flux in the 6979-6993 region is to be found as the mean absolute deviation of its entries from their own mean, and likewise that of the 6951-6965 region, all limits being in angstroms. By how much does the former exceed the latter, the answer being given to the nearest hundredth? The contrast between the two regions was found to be 0.16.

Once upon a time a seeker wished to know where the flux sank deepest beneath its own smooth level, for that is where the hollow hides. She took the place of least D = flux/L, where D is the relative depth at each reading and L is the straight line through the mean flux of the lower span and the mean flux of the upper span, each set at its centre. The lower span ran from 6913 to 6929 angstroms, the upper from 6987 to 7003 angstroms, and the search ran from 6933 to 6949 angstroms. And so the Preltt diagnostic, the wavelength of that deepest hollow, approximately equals 6944.0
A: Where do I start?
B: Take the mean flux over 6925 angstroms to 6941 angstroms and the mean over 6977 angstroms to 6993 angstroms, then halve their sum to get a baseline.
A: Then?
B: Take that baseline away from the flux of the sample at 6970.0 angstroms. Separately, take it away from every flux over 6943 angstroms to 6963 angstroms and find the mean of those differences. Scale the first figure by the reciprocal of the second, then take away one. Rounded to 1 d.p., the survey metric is -1.2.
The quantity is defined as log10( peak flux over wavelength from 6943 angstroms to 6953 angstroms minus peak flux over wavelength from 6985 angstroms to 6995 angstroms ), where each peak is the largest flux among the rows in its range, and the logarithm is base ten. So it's 0.3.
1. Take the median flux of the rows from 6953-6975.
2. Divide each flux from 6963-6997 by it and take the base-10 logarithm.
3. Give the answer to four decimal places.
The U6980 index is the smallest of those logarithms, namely -0.0081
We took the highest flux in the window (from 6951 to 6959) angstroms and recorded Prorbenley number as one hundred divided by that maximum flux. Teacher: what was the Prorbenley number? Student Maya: 0.326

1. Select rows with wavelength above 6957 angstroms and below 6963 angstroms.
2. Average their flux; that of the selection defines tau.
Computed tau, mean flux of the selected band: 304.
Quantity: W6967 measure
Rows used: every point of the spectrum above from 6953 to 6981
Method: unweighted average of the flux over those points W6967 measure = 304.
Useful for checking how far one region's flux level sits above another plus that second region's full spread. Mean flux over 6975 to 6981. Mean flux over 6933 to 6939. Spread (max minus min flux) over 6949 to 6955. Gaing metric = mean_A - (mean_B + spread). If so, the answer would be -4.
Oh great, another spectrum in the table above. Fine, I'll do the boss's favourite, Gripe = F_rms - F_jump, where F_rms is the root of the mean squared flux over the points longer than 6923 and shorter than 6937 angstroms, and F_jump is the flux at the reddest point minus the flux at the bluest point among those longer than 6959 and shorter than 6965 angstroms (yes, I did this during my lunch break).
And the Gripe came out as 305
